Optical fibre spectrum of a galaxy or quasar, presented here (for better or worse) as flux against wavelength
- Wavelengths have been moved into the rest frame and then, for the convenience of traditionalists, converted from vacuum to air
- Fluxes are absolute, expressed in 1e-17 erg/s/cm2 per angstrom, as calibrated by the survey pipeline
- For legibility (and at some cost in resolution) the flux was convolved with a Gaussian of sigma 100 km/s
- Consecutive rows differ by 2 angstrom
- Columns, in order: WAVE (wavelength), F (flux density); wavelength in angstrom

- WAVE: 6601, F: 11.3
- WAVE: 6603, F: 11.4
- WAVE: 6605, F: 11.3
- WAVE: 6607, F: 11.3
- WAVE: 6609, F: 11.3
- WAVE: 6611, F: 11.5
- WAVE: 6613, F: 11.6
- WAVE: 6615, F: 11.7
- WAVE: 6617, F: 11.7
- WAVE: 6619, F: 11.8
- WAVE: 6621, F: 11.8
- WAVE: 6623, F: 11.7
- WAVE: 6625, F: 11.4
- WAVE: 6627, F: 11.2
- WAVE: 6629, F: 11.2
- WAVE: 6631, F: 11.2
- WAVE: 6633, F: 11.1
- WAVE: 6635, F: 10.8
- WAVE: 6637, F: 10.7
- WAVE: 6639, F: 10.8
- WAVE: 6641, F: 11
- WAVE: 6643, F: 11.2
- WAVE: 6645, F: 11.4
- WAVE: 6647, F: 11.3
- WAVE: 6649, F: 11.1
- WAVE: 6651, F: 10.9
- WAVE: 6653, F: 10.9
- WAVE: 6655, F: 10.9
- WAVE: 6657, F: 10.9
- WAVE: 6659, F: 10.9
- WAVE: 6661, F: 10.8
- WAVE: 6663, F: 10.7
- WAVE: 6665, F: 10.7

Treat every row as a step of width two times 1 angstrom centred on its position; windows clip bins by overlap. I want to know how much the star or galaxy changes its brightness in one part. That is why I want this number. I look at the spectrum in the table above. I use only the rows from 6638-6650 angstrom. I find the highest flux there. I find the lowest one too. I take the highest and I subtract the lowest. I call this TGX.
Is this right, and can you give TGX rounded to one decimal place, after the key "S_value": 0.6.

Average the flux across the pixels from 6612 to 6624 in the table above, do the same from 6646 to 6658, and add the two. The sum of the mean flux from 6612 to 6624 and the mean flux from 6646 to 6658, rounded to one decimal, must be 22.7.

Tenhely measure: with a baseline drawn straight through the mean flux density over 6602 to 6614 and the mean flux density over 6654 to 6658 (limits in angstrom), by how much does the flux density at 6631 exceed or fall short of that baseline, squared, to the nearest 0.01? 0.00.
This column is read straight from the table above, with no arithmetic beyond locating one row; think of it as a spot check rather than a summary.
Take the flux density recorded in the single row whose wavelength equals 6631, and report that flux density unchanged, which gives 11.2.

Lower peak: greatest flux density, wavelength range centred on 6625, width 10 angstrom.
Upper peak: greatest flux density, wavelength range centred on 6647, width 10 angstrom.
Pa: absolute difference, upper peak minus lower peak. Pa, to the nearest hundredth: 0.40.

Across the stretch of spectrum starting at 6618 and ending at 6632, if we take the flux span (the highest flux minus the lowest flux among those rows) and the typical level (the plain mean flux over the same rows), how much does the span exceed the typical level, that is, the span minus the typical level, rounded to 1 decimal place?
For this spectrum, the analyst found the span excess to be -10.9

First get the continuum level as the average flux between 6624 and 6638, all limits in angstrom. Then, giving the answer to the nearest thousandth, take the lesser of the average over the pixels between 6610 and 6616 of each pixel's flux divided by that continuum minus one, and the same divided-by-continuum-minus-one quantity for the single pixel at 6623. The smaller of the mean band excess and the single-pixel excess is 0.046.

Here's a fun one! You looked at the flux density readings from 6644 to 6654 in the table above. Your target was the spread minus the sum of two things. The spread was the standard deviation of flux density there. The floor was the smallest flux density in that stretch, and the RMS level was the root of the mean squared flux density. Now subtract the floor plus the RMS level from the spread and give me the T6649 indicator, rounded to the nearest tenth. -21.8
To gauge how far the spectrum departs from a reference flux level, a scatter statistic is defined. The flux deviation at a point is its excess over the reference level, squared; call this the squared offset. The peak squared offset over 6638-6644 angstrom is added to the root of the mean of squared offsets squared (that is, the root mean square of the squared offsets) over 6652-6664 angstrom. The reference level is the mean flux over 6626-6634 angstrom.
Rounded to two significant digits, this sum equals 0.27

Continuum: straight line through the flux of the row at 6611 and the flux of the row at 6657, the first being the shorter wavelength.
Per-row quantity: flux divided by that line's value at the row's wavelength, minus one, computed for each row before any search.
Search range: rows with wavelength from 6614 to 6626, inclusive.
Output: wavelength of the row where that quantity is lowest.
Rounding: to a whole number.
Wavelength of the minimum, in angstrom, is 6625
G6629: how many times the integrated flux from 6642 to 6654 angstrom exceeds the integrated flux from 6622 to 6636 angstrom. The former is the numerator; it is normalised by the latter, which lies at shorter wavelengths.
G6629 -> 0.85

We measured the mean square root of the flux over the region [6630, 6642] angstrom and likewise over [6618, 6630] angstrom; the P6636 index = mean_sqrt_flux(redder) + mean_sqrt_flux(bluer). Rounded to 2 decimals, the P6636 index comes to 6.70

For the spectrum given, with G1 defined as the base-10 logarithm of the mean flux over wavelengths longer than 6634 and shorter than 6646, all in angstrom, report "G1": 1.041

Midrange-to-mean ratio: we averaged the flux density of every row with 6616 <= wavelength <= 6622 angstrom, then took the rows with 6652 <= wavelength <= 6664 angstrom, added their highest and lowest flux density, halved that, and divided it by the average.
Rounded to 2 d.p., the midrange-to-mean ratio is 0.92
